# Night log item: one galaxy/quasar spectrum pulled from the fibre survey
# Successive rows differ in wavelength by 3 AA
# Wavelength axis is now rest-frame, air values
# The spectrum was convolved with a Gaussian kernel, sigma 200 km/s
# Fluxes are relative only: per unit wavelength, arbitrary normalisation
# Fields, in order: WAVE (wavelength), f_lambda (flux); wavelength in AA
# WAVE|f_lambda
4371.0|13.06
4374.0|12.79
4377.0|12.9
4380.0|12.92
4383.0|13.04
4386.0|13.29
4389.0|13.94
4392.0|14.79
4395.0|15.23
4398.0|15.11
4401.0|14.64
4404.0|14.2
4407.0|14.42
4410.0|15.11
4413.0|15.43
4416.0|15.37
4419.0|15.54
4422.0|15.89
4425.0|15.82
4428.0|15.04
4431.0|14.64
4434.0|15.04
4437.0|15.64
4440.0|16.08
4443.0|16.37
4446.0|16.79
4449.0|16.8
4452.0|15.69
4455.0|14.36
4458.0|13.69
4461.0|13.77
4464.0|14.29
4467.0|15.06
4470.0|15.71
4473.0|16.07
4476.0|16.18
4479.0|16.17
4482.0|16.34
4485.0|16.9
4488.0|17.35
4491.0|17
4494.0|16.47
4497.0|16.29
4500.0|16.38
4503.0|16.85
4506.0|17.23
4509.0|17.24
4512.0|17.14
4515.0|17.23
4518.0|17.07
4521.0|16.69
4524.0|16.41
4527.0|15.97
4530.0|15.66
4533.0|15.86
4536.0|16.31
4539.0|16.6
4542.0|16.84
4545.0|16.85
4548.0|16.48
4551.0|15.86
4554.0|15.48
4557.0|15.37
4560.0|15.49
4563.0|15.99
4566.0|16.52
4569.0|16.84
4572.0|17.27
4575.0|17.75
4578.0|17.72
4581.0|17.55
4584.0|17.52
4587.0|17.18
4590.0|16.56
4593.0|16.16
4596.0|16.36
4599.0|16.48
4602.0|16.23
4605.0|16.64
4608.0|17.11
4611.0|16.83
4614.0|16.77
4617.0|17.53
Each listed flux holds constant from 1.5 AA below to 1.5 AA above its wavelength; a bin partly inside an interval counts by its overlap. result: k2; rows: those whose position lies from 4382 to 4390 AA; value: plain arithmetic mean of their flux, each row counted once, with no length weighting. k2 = 13.4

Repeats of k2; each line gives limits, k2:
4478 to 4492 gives 16.8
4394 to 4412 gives 14.8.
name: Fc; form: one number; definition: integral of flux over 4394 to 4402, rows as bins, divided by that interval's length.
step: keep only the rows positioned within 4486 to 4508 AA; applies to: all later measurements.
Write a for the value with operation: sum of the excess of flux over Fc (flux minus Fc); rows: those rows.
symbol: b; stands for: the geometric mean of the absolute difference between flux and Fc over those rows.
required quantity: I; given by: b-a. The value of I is -10.8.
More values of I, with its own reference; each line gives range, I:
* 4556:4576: -9.0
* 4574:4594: -13.3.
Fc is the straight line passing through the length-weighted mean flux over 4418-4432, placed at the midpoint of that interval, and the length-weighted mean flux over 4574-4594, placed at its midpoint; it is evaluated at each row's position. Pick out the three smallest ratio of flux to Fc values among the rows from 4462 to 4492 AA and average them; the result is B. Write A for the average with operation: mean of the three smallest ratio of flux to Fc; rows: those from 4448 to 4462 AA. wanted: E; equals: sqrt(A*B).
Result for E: 0.91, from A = 0.88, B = 0.95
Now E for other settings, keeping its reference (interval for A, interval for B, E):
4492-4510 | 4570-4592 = 1.00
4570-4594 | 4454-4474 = 0.92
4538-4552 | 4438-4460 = 0.95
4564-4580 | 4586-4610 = 0.96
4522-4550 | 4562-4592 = 0.96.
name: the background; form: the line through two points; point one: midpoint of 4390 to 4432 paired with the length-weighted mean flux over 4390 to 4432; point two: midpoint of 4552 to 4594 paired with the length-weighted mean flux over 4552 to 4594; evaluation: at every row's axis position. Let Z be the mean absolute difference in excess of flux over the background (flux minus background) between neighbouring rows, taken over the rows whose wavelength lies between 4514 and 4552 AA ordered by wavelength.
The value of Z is 0.321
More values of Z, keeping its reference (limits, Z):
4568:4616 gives 0.292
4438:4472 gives 0.577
